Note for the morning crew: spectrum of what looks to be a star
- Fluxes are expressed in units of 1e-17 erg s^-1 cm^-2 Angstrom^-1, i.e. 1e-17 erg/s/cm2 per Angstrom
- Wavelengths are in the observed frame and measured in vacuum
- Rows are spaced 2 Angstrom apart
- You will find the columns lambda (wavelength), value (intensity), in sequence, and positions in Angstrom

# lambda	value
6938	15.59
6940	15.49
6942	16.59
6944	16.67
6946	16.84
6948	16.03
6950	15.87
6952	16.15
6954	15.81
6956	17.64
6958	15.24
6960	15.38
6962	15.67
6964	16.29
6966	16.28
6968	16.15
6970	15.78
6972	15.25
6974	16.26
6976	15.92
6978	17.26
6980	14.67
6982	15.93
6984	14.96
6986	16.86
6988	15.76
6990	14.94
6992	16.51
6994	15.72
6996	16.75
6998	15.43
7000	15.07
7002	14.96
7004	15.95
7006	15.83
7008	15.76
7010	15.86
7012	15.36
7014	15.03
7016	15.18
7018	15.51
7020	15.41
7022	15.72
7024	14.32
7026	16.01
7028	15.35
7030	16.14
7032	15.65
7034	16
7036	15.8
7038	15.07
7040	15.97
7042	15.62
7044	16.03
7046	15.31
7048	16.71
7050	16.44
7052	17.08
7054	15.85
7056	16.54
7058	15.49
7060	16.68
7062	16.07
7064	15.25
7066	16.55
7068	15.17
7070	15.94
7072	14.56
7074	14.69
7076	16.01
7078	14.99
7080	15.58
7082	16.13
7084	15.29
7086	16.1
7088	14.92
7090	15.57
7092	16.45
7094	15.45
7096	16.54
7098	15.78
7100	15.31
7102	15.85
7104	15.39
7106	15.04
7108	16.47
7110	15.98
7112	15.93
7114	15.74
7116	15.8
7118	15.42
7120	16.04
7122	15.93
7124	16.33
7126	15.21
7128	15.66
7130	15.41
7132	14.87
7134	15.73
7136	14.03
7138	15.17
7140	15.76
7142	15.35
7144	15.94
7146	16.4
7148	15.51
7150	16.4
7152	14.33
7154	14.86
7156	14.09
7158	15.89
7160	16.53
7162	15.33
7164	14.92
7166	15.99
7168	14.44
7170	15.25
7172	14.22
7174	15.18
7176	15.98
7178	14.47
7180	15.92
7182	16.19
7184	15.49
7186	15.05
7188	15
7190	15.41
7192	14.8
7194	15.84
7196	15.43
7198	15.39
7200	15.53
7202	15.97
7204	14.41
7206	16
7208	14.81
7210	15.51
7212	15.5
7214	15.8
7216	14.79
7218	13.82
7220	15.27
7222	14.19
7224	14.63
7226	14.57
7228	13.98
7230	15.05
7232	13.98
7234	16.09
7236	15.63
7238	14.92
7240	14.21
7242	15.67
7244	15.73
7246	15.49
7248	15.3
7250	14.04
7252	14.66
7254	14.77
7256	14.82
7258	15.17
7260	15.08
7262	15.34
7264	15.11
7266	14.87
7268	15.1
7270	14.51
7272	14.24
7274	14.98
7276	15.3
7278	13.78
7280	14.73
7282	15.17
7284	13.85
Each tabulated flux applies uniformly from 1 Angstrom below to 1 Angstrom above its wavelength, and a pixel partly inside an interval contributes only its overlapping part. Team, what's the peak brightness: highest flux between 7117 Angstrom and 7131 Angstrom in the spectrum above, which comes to 16.33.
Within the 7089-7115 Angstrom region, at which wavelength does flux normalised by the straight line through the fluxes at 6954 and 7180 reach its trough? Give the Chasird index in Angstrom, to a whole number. 7106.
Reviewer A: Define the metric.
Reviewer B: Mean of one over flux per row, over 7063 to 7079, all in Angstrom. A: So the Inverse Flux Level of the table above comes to 0.0651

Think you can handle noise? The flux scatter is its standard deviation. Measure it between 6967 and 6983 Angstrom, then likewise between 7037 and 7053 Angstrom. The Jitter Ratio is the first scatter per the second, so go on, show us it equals 1.1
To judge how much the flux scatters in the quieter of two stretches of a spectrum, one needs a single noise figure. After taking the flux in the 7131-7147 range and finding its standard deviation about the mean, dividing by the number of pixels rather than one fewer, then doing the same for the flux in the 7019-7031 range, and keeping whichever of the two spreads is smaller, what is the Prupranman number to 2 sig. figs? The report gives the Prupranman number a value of 0.60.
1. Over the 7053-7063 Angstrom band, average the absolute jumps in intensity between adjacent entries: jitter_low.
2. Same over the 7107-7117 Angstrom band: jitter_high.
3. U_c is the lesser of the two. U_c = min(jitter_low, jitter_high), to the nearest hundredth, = 0.20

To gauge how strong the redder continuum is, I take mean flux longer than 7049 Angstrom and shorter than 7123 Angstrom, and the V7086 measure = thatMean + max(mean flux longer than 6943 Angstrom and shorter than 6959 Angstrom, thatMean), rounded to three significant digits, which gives 32.1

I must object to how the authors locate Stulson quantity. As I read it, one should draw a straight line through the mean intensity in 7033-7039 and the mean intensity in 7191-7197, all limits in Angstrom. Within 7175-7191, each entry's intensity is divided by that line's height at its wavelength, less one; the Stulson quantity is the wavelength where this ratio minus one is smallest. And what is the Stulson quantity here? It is 7178 Angstrom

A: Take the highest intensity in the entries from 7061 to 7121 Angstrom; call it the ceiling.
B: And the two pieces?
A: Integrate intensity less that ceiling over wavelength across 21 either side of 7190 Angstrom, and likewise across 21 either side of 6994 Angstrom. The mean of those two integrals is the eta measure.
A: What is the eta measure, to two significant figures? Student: -42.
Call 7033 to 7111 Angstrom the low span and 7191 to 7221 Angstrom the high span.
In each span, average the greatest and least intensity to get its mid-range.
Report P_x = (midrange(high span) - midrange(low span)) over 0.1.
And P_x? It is -9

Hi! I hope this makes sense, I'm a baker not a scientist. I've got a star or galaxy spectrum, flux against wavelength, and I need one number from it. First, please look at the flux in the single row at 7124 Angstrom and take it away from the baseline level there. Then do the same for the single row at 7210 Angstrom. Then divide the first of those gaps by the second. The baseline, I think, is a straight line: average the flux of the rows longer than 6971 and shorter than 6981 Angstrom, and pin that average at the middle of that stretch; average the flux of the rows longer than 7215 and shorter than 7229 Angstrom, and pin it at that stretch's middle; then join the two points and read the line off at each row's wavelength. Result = 1.3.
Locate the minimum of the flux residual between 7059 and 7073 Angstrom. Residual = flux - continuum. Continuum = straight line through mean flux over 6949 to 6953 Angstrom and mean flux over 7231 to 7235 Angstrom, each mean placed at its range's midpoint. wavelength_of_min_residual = 7072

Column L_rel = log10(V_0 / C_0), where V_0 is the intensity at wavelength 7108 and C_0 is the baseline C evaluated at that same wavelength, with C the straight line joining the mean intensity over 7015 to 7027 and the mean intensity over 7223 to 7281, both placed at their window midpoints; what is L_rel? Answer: 0.035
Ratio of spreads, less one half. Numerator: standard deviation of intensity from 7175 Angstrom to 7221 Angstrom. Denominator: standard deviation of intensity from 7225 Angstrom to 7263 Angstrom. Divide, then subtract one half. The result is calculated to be 0.46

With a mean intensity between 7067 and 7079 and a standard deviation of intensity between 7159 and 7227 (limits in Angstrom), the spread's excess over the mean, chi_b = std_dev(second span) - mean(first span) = -14.6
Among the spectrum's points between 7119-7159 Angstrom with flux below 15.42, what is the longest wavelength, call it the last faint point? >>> 7156 Angstrom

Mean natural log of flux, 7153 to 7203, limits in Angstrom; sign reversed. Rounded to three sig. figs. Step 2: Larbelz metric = -2.73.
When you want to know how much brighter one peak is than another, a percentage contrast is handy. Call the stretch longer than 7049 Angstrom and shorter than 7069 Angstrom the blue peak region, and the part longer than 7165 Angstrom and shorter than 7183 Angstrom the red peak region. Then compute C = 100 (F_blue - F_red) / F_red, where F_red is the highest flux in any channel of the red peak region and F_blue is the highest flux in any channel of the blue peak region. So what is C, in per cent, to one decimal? 5.5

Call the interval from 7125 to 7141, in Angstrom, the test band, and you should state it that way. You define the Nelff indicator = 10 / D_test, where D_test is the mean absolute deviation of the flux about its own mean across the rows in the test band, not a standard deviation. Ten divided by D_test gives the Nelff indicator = 24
